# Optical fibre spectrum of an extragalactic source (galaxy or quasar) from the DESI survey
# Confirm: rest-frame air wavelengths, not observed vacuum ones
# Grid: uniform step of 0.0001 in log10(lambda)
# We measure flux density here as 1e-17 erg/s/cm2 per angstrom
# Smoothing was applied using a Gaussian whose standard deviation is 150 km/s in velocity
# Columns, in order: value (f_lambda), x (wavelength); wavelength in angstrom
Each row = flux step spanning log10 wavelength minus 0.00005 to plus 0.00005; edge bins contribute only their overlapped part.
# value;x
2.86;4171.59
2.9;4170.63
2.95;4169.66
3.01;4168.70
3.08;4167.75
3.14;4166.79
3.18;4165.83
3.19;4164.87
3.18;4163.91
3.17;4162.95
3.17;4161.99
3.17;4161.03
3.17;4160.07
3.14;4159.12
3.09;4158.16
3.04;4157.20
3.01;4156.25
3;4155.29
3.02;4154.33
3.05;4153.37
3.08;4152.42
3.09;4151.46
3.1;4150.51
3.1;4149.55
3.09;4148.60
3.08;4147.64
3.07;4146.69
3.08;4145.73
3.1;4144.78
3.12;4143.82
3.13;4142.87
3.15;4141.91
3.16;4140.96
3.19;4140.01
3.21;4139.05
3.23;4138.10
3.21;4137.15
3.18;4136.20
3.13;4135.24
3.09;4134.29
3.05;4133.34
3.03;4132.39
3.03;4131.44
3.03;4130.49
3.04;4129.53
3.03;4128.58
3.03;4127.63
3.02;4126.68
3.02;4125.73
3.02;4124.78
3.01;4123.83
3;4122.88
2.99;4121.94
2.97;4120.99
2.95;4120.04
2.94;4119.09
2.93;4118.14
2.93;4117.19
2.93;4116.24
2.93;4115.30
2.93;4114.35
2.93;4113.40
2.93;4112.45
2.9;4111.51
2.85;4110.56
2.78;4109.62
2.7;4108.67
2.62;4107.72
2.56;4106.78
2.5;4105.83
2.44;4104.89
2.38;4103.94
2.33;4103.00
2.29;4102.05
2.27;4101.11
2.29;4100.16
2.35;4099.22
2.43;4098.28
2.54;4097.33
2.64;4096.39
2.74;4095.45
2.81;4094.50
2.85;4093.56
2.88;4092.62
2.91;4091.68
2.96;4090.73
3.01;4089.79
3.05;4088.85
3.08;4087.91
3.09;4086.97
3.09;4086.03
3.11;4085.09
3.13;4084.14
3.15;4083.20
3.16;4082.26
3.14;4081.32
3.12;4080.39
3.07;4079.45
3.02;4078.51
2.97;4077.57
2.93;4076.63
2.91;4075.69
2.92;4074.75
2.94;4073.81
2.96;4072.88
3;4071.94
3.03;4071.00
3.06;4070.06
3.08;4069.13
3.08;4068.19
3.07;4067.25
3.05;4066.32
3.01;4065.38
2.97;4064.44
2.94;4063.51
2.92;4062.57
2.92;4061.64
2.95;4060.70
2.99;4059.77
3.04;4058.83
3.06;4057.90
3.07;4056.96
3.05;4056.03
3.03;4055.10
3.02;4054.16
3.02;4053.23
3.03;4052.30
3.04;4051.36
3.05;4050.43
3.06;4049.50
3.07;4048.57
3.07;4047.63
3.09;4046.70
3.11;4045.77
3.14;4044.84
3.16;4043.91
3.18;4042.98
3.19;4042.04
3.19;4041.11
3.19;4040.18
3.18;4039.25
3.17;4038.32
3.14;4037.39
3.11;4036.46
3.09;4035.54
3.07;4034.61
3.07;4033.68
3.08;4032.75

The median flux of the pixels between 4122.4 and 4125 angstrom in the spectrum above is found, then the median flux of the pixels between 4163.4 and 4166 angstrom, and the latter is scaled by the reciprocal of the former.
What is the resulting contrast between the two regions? 1.06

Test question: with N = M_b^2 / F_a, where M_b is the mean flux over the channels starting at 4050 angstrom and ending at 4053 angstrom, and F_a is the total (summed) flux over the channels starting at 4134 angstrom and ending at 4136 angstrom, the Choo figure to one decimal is 1.5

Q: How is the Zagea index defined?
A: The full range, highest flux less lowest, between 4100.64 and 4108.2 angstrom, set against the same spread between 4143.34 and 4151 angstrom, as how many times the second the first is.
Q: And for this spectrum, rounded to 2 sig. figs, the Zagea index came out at 7.0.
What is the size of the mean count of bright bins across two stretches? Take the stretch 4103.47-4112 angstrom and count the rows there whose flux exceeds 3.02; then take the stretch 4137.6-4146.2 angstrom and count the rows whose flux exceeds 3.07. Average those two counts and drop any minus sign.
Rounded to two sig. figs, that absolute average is 4.5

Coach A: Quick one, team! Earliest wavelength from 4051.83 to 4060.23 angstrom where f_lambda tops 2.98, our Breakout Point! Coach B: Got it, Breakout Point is 4052.30 angstrom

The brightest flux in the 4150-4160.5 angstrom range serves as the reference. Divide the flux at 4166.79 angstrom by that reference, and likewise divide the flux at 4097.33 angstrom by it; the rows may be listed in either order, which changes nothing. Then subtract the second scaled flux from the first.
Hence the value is 0.19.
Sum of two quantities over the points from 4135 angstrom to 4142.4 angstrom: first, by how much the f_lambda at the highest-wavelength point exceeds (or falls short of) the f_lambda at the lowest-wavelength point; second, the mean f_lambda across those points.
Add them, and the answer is 3.20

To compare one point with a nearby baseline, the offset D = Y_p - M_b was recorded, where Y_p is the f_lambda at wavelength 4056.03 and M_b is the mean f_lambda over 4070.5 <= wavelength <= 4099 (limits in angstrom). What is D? 0.10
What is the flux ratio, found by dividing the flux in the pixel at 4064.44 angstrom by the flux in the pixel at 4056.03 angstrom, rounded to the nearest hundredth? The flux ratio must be 0.97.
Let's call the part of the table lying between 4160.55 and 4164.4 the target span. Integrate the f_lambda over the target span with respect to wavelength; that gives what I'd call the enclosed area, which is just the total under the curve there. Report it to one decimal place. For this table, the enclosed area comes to 12.2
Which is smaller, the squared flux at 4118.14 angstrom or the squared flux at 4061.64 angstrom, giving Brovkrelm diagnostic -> 8.53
